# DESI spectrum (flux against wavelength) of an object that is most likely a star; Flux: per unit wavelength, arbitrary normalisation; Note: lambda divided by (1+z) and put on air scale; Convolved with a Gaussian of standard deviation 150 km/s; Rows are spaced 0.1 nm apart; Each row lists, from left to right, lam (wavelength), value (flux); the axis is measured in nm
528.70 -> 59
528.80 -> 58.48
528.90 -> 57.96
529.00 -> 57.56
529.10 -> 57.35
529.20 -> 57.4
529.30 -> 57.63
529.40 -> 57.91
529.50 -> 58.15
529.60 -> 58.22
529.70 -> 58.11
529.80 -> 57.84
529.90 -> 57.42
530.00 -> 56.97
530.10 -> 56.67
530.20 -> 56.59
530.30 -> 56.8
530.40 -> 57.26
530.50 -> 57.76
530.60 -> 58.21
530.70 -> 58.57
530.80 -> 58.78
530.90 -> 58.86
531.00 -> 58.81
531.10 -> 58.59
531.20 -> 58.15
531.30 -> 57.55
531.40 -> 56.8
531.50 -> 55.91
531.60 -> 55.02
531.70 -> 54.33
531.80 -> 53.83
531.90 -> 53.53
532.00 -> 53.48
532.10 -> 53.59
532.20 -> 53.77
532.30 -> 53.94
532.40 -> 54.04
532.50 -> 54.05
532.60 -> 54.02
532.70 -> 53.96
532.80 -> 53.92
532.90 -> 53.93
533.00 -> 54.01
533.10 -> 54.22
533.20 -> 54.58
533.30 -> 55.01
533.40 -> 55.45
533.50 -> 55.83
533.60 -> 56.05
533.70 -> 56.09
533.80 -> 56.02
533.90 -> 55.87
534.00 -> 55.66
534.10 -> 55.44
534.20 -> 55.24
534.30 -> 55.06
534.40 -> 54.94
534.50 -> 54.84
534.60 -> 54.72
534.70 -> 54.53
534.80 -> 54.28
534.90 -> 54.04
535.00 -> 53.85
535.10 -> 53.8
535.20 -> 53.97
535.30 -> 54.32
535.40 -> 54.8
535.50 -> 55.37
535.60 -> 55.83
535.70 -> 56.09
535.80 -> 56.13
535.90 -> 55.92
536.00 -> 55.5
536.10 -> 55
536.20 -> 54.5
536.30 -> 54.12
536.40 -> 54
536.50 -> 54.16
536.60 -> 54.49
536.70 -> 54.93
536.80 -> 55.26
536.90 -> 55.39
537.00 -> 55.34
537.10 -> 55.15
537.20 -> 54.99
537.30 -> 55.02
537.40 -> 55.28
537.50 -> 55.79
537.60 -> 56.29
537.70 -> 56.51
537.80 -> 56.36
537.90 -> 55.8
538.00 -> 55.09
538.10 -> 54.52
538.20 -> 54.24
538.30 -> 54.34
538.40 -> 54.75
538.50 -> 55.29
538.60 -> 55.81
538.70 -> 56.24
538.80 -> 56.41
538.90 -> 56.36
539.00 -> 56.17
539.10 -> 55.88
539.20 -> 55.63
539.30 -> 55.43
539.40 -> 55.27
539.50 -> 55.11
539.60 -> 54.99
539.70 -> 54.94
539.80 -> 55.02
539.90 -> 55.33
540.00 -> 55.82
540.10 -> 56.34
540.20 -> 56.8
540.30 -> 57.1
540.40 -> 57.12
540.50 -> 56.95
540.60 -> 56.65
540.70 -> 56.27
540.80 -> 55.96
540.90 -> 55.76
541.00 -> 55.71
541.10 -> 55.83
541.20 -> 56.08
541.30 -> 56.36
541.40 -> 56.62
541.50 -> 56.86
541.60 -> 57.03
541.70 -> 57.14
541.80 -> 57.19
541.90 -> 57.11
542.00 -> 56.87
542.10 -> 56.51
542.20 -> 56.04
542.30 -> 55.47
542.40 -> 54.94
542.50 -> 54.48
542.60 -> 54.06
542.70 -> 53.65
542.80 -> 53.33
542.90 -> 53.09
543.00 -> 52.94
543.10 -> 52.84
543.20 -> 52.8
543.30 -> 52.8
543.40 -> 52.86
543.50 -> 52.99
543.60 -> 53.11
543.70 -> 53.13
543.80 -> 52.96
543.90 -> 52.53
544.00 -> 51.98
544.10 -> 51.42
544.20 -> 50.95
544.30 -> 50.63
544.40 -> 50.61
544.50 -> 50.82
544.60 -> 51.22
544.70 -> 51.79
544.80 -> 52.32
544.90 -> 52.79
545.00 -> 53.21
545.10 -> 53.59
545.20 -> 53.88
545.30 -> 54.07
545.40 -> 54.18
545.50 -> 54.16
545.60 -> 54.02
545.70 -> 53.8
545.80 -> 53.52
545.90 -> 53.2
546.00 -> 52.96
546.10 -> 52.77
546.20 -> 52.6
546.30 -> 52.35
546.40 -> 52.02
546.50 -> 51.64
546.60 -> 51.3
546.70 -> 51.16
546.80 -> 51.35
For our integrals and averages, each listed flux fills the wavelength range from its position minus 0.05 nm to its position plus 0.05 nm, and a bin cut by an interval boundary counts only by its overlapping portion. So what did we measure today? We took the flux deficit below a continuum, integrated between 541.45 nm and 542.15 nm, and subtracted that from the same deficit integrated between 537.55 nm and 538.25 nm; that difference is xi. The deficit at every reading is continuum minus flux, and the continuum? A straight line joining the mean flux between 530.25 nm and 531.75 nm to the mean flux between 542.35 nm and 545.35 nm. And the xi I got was 2.0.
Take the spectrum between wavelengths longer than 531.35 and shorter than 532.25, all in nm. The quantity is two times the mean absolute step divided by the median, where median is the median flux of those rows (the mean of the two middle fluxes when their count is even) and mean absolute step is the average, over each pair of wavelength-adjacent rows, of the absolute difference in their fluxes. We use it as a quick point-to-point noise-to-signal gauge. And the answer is 0.017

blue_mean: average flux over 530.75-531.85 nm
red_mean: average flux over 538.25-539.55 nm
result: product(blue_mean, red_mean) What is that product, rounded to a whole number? 3167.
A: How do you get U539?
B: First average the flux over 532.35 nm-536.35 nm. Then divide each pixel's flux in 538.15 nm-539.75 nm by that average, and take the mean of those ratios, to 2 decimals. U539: 1.01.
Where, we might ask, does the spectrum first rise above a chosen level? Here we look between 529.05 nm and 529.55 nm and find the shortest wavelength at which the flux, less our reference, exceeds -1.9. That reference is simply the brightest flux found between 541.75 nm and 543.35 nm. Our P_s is 529.10 nm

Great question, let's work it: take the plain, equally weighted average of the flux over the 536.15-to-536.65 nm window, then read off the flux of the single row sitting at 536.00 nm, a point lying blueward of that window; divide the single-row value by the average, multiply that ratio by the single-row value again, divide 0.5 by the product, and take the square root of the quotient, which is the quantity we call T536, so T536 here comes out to 0.0938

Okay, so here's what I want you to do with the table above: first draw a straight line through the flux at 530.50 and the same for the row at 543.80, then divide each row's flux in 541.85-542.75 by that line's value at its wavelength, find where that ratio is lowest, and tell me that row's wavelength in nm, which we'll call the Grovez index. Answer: 542.70 nm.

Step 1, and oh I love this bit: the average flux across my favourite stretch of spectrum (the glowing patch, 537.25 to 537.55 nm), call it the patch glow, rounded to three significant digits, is 55.4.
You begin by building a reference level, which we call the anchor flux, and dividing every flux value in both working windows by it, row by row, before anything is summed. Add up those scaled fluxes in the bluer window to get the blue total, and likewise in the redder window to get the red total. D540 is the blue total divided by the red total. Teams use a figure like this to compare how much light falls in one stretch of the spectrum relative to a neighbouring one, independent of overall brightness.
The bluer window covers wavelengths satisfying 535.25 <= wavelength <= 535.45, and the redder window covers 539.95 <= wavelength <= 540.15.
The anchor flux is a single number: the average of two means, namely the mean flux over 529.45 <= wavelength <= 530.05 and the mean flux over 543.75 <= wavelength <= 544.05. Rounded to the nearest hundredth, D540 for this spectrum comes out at 0.97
